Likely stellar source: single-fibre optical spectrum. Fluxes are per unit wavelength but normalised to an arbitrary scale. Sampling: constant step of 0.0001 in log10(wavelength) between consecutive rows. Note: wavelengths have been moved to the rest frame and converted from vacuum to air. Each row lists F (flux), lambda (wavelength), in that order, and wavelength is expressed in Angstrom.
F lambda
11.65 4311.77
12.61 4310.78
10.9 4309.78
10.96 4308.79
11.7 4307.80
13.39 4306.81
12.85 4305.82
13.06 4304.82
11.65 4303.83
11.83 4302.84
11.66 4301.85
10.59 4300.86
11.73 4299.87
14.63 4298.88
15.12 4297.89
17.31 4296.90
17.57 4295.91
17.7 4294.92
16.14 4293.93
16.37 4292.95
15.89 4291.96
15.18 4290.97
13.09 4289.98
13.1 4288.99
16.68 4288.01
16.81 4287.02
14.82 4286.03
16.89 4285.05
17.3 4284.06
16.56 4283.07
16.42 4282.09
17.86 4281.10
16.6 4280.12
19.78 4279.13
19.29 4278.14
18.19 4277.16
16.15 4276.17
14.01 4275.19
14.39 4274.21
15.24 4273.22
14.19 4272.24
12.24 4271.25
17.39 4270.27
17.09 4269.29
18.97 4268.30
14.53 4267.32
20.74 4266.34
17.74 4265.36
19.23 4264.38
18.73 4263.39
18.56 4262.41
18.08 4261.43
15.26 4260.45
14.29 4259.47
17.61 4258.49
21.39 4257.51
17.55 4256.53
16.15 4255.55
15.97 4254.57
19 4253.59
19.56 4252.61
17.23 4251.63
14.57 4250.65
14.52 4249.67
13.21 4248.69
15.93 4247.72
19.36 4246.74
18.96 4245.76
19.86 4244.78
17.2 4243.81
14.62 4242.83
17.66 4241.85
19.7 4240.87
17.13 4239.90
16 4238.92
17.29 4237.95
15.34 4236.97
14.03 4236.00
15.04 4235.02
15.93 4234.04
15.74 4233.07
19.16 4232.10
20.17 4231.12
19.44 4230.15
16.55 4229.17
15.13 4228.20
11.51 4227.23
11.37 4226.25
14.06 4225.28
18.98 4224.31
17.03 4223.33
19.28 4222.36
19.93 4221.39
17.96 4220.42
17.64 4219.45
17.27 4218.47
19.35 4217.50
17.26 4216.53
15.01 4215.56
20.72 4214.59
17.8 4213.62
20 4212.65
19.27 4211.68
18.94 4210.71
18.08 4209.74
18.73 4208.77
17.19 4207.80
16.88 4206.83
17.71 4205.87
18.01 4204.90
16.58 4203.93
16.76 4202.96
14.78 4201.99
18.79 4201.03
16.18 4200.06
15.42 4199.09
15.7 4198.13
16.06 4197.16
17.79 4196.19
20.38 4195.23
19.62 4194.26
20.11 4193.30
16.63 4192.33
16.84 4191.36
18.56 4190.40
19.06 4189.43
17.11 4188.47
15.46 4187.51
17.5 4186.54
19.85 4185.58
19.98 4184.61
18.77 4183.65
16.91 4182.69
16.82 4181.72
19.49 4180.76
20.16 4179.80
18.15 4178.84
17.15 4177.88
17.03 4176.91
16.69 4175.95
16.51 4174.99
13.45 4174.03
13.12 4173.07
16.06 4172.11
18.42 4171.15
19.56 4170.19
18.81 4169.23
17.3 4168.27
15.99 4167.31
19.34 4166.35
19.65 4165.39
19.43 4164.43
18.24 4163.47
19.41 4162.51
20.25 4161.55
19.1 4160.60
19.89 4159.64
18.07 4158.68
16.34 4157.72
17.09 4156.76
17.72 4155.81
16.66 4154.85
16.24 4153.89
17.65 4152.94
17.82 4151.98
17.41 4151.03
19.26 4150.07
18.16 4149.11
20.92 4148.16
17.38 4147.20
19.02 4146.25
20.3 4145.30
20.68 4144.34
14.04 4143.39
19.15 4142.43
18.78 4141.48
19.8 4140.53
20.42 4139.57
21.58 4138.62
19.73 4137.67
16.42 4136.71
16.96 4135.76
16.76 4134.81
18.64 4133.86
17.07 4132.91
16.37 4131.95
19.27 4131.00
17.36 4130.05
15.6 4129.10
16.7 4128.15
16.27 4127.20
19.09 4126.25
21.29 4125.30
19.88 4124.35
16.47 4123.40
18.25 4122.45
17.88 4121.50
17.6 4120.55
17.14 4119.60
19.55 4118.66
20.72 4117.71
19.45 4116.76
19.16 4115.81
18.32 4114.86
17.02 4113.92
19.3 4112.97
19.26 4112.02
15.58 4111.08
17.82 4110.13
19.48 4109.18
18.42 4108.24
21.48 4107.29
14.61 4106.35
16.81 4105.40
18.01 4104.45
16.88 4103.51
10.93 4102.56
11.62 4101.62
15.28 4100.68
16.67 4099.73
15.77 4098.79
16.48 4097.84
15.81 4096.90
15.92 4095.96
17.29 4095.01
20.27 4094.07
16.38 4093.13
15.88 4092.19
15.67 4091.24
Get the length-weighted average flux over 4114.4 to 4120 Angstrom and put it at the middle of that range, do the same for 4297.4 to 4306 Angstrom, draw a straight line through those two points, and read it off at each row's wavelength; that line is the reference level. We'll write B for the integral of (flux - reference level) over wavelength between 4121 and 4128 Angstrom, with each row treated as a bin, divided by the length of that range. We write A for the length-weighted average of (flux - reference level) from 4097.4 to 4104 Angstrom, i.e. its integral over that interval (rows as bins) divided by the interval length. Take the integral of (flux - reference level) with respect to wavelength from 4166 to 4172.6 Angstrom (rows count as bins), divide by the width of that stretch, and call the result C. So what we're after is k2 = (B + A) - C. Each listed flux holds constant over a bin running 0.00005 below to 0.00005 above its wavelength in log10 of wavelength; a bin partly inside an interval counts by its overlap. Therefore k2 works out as -6.0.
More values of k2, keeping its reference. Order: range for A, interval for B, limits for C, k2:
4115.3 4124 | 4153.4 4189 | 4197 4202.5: 0.1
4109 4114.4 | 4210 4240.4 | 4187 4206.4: -0.5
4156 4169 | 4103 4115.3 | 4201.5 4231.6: -2.3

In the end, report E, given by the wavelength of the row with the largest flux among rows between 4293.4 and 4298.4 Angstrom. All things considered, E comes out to 4294.92 Angstrom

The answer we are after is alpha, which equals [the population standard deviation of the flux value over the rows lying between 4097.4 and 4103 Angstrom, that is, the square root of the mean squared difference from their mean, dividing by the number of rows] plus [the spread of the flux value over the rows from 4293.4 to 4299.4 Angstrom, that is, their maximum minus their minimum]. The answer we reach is 5.4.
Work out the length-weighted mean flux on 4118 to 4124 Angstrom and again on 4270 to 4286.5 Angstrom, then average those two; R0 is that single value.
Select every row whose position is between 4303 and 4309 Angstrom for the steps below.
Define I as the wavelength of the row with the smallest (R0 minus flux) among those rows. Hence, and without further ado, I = 4306.81 Angstrom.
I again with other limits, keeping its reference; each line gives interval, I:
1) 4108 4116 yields 4109.18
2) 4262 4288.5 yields 4266.34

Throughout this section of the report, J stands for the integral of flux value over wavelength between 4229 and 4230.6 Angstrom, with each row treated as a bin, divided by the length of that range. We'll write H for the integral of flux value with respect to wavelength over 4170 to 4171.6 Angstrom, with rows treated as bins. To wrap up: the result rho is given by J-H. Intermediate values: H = 30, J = 18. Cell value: -12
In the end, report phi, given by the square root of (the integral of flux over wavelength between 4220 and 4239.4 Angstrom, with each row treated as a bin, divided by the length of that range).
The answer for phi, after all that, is 4.06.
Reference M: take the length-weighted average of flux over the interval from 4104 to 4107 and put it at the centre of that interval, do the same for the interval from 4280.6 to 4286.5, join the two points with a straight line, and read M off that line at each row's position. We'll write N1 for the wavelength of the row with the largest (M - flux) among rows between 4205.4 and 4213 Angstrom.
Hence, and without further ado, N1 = 4206.83 Angstrom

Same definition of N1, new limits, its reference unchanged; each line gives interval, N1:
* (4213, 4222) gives 4215.56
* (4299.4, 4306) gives 4300.86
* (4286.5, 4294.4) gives 4289.98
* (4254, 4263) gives 4259.47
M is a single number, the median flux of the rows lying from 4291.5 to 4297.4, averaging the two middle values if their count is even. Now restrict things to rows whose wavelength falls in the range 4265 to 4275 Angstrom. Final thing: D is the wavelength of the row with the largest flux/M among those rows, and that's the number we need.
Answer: 4266.34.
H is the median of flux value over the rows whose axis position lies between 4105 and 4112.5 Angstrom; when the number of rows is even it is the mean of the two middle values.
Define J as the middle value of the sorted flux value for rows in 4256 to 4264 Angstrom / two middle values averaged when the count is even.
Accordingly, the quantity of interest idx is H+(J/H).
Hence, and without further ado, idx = 19.1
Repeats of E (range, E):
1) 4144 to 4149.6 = 4148.16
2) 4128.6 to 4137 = 4131.00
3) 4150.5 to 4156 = 4151.98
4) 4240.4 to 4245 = 4244.78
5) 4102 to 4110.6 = 4107.29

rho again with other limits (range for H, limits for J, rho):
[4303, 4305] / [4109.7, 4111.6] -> -8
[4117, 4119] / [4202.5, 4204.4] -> -23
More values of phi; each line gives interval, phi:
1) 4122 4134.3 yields 4.23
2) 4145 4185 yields 4.24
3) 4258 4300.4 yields 4.05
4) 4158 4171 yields 4.33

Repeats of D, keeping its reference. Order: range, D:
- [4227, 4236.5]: 4231.12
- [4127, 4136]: 4131.00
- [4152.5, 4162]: 4161.55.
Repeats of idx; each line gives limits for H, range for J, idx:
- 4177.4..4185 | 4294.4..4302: 19.3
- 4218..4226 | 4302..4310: 18.5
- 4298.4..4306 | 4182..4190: 13.3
